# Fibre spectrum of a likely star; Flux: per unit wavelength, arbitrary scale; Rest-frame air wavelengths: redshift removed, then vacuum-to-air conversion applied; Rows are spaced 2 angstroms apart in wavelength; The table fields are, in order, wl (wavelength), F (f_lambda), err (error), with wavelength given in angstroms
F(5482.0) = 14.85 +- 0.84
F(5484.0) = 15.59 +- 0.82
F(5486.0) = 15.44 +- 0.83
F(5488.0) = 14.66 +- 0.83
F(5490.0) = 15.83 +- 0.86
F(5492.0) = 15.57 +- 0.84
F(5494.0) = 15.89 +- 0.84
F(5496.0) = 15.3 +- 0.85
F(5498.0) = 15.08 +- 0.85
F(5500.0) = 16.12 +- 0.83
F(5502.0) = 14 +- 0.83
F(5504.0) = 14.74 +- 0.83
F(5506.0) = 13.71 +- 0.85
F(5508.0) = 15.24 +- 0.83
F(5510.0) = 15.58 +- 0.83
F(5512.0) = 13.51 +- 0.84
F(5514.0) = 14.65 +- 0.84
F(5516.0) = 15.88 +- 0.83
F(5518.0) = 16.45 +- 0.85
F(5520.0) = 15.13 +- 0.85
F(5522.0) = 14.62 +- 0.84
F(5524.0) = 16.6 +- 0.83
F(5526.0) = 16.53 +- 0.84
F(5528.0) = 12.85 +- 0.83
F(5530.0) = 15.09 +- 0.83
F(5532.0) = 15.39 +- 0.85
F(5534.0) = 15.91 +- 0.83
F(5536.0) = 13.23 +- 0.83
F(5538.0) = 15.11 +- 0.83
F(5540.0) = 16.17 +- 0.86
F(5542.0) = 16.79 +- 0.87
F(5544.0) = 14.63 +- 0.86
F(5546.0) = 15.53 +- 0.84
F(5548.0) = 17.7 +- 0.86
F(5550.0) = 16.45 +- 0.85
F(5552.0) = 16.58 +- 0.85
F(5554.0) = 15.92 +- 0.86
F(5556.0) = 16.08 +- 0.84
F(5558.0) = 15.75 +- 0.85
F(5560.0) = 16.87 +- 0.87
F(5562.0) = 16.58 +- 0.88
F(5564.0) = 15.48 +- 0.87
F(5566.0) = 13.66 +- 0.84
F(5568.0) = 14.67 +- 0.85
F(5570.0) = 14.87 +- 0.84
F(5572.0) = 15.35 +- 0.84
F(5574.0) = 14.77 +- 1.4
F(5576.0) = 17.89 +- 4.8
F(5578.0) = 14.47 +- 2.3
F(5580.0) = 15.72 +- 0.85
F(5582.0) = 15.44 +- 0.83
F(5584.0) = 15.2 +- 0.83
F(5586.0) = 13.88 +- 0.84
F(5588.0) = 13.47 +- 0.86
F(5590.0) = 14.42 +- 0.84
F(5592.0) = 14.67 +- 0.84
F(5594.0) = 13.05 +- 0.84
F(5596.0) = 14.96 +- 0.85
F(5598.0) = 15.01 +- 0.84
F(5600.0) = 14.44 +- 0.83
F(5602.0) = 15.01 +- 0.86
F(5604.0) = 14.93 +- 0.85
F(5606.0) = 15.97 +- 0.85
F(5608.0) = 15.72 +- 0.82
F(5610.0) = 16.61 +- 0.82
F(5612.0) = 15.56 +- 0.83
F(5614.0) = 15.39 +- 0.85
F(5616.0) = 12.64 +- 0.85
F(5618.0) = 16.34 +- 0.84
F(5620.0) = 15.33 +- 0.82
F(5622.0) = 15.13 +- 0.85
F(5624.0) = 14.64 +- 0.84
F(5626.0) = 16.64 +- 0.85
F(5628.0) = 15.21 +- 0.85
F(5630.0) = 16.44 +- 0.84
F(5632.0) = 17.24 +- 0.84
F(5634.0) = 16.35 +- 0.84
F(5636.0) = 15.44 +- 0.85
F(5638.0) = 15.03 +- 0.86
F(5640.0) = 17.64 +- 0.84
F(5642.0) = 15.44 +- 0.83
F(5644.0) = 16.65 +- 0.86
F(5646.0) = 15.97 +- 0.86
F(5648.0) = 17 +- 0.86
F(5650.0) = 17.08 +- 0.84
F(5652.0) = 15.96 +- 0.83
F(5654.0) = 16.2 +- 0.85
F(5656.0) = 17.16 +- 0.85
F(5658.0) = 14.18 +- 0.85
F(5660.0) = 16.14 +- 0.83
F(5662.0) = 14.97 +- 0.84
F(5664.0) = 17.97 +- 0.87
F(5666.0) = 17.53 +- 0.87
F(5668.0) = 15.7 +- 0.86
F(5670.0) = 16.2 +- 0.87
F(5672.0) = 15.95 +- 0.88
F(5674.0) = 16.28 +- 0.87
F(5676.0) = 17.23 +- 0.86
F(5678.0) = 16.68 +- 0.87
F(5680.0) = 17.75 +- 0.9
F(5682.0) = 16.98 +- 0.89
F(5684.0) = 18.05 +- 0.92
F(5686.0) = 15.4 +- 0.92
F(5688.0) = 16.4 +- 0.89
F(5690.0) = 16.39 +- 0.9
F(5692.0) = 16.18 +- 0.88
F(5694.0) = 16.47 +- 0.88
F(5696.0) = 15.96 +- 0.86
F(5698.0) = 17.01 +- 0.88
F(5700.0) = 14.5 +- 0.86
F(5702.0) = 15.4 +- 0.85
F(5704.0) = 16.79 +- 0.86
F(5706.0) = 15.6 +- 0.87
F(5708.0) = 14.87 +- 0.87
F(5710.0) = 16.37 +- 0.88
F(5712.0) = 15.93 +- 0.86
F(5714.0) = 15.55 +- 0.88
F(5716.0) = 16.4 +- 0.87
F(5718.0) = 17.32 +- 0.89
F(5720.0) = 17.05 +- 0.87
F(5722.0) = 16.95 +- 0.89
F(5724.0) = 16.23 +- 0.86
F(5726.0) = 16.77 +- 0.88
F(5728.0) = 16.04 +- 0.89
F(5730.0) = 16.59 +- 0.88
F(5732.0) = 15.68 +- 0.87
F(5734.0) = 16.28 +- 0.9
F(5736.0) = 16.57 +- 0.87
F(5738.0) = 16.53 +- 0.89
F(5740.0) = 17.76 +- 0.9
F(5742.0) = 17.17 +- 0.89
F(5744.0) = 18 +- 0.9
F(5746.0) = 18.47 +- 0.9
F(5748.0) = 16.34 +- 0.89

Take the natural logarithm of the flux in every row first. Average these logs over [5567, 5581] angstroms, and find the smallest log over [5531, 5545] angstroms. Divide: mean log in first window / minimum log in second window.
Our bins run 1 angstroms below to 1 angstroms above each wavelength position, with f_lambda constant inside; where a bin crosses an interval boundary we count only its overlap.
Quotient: 1.06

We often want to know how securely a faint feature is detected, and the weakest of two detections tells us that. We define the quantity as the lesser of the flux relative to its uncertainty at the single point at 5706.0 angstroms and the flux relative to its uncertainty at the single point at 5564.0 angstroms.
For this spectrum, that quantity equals 17.8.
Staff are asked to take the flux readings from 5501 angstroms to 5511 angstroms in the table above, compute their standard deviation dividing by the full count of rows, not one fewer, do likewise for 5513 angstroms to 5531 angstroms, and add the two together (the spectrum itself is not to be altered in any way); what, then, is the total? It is 1.86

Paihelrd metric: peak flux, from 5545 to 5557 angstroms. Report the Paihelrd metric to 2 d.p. 17.70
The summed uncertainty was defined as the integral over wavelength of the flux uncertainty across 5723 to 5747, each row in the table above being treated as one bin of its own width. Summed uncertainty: 21.3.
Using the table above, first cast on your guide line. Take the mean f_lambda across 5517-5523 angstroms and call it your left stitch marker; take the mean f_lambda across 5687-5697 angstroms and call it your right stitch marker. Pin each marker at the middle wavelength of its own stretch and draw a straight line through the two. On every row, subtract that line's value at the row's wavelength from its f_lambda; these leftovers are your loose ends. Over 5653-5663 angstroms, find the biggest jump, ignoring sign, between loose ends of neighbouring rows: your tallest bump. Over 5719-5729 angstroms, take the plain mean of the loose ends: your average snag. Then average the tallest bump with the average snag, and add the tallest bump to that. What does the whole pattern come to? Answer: 4.6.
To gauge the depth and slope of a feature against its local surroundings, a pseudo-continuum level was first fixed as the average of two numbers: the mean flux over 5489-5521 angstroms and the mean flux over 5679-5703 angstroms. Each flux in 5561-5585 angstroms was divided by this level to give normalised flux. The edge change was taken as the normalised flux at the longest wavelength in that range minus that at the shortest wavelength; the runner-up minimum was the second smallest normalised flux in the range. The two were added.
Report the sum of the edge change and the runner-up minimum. 0.83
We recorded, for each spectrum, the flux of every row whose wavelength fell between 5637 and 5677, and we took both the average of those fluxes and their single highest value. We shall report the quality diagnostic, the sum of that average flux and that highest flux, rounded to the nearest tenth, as 34.3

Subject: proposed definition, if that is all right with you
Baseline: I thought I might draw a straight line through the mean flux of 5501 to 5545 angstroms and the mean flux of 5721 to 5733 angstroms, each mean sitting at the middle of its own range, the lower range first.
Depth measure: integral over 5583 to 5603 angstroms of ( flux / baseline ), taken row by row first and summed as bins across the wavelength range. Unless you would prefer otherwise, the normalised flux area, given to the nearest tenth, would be 18.6 angstroms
